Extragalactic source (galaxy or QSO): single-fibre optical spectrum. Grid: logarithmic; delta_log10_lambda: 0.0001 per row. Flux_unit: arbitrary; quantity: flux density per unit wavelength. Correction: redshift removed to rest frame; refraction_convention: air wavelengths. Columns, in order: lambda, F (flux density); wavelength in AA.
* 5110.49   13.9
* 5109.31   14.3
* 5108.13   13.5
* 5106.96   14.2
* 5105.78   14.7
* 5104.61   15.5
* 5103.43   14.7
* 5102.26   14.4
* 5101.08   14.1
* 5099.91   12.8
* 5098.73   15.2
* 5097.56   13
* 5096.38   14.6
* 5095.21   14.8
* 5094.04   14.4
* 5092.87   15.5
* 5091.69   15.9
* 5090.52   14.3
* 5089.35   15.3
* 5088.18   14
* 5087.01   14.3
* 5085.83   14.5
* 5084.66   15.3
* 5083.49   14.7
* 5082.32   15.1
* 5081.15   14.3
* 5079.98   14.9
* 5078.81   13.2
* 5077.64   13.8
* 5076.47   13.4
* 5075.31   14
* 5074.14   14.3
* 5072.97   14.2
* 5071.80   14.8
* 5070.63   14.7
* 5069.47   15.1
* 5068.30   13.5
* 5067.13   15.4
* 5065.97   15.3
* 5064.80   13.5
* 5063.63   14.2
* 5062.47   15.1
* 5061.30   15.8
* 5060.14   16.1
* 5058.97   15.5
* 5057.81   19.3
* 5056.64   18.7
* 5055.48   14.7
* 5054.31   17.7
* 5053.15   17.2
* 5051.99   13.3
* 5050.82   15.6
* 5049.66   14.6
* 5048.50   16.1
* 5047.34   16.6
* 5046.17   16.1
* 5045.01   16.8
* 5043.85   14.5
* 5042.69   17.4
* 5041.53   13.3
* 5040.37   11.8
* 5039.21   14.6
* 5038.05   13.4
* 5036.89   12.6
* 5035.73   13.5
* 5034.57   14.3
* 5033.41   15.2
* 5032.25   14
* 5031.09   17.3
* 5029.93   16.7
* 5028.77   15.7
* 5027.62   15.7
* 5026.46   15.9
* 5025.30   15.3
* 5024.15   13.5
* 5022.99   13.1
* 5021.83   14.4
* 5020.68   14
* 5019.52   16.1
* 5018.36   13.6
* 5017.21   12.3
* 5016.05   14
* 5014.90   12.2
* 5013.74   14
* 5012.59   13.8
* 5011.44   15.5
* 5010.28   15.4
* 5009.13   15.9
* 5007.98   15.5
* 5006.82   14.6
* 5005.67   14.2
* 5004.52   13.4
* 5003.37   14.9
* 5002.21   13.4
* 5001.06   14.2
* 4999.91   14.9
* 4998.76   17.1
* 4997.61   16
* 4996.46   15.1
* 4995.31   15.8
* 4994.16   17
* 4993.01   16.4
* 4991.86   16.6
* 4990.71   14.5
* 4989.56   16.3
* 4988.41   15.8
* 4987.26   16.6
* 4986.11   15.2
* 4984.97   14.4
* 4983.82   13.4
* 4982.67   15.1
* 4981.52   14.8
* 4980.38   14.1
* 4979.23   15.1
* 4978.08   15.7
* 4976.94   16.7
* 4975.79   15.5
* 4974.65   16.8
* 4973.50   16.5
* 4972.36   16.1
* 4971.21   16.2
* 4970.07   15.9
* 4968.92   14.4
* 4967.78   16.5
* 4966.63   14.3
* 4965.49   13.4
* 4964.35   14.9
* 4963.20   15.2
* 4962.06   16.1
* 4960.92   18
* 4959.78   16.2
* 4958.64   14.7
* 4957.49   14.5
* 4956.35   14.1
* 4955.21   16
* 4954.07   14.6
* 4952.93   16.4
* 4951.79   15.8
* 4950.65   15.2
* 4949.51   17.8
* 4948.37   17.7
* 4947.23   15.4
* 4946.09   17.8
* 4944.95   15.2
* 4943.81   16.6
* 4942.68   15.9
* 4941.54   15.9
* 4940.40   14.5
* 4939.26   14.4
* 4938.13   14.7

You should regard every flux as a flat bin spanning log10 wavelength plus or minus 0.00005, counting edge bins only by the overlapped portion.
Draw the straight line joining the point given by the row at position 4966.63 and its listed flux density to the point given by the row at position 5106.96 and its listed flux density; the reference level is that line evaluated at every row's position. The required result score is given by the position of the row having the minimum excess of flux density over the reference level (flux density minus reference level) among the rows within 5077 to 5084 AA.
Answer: 5078.81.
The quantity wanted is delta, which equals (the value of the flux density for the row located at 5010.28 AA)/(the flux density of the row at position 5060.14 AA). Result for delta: 0.96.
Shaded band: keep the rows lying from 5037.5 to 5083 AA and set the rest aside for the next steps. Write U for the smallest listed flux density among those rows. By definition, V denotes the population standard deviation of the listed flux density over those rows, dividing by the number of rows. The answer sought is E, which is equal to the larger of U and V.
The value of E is 11.8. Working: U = 11.8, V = 1.56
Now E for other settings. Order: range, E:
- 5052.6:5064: 14.2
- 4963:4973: 13.4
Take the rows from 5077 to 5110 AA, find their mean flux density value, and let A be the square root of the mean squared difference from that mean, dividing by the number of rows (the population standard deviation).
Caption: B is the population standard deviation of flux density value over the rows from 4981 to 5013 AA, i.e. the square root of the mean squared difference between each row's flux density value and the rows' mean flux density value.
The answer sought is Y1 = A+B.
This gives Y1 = 1.80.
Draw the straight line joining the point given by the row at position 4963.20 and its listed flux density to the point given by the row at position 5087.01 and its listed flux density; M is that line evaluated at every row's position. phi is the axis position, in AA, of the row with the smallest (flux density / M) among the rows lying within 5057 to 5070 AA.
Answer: 5064.80 AA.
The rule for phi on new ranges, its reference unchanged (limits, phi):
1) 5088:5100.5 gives 5099.91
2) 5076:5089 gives 5078.81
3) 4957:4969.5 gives 4965.49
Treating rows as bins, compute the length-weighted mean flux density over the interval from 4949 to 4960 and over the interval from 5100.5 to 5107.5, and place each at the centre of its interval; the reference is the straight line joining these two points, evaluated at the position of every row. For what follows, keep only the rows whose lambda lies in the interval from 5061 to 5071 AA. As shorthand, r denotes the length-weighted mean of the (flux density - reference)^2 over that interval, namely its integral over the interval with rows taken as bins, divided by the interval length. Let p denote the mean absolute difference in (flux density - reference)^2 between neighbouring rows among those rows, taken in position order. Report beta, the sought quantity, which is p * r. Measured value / 0.6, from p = 0.91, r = 0.62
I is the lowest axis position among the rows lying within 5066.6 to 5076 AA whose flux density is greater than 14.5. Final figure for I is 5067.13 AA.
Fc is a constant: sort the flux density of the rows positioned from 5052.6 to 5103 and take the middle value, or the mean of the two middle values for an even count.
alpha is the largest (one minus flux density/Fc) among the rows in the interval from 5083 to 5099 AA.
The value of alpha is 0.12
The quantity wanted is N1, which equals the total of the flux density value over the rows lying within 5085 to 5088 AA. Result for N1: 28.8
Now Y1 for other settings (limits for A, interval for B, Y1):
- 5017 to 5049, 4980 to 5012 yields 2.57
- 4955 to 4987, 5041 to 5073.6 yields 2.60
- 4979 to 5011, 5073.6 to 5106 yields 1.79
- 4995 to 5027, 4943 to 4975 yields 2.36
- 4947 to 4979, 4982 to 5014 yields 2.19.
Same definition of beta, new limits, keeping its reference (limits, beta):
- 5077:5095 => 0.3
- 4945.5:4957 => 3.8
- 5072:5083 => 0.6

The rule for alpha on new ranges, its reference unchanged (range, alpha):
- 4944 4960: 0.04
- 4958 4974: 0.09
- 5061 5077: 0.09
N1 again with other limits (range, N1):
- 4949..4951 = 33.0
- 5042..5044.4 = 31.9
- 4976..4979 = 32.4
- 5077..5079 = 27.0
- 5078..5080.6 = 28.1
